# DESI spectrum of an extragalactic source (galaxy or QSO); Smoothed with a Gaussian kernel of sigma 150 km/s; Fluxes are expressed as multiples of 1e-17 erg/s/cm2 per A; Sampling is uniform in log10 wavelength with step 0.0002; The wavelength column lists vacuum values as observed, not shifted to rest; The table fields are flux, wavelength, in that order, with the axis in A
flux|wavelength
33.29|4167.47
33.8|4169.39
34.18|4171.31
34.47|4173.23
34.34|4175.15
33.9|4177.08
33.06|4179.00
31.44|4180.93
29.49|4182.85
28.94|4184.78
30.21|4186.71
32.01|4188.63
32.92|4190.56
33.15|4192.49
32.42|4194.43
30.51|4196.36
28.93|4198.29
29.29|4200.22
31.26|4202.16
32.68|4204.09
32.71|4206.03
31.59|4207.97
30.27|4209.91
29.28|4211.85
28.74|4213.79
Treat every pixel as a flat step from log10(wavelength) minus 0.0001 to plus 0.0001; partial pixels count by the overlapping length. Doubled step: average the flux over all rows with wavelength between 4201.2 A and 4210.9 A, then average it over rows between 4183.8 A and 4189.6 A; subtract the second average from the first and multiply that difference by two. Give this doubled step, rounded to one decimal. 2.6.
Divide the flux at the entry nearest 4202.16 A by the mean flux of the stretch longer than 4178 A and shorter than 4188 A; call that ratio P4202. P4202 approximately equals 1.02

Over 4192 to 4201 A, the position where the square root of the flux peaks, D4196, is 4192.49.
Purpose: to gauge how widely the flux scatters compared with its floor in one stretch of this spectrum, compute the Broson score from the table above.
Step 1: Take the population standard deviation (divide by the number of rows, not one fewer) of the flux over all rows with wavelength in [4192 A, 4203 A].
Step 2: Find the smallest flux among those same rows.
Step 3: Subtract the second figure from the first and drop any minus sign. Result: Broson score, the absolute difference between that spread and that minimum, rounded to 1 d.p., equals 27.4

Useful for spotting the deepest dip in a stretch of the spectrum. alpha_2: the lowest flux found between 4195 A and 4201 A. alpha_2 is 28.93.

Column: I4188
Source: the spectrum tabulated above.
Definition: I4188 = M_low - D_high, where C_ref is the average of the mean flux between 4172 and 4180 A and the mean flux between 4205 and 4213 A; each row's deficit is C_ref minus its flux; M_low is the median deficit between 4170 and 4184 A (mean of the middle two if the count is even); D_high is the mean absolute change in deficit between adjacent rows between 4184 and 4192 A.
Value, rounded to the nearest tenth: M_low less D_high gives -2.8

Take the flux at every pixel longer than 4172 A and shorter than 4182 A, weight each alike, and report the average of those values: 33.4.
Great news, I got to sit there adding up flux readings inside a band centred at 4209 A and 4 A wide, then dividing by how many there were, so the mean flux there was 30.9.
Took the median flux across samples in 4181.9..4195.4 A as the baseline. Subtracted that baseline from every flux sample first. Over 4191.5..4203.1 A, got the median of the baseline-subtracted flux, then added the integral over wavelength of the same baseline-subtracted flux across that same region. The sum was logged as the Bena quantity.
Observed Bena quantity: -14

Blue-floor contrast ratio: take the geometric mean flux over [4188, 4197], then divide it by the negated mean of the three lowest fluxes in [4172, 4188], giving -1.09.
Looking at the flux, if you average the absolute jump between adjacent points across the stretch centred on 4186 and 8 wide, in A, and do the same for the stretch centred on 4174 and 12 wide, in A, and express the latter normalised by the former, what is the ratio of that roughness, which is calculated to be 0.34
